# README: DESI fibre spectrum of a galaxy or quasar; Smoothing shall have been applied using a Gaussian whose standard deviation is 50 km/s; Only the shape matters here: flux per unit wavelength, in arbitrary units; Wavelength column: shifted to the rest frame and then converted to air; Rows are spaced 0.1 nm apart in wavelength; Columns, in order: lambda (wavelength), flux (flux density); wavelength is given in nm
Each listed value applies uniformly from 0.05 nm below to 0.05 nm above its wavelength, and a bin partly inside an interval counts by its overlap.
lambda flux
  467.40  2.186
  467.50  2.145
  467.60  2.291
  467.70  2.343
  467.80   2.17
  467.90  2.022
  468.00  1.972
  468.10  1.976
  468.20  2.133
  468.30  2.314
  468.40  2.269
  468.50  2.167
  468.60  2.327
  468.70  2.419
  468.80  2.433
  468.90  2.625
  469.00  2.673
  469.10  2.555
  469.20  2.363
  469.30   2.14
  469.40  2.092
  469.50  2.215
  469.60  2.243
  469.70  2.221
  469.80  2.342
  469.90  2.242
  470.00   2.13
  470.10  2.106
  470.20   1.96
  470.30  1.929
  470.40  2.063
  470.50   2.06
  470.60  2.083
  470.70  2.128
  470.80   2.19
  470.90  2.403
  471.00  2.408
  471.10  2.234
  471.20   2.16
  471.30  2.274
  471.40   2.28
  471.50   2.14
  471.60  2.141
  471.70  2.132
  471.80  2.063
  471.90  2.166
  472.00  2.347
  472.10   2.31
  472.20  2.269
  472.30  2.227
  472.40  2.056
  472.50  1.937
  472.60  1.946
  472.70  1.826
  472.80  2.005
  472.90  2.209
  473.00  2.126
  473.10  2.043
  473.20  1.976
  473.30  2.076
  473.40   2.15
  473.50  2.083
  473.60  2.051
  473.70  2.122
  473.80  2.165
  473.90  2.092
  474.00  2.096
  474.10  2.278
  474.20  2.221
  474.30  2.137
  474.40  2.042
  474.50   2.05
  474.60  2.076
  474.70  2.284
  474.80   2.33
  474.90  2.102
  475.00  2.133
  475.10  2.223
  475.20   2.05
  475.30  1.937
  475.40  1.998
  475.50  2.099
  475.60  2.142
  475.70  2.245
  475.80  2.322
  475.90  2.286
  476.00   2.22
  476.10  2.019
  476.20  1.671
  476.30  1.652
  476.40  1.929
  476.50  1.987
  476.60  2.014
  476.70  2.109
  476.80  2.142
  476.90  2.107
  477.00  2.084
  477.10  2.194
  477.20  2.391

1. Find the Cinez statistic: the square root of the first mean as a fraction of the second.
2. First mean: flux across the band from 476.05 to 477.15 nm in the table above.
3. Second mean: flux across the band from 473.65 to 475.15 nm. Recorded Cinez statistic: 0.96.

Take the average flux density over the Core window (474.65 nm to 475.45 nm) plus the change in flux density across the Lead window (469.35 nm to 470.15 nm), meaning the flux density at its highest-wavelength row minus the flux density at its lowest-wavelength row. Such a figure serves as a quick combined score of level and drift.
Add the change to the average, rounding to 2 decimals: 2.15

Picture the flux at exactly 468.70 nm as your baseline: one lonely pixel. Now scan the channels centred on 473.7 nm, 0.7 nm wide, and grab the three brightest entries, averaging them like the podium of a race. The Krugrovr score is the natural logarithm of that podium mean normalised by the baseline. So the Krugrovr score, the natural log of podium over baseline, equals -0.12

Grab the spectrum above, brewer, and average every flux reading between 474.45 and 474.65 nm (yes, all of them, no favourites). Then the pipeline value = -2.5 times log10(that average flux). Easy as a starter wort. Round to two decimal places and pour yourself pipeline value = -0.79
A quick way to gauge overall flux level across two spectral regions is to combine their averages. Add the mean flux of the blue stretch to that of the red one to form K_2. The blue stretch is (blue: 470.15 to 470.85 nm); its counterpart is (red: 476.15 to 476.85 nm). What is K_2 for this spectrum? 4.0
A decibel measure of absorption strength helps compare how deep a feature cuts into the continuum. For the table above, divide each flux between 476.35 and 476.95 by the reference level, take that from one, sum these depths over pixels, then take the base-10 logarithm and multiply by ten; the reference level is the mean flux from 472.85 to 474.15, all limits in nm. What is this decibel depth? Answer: -7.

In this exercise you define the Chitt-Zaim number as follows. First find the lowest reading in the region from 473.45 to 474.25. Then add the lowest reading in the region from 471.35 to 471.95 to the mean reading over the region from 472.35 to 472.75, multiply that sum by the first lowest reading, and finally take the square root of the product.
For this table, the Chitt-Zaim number 2.87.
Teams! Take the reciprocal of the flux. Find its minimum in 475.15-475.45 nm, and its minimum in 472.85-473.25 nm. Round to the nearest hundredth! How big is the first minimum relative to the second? 1.08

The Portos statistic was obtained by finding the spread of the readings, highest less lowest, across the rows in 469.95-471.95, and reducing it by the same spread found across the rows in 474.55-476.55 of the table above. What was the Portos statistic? -0.20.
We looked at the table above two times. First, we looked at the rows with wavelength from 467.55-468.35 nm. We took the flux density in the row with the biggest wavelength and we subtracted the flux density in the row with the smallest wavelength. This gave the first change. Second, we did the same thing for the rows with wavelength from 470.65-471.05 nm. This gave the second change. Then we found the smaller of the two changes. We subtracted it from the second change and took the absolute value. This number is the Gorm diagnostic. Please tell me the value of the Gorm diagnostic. 0.257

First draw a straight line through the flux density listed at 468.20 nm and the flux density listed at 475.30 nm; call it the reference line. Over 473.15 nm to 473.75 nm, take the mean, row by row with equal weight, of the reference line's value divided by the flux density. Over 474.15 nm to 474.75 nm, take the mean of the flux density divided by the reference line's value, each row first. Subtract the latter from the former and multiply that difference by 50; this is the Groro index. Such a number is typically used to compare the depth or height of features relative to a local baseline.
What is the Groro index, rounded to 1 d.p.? -6.5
